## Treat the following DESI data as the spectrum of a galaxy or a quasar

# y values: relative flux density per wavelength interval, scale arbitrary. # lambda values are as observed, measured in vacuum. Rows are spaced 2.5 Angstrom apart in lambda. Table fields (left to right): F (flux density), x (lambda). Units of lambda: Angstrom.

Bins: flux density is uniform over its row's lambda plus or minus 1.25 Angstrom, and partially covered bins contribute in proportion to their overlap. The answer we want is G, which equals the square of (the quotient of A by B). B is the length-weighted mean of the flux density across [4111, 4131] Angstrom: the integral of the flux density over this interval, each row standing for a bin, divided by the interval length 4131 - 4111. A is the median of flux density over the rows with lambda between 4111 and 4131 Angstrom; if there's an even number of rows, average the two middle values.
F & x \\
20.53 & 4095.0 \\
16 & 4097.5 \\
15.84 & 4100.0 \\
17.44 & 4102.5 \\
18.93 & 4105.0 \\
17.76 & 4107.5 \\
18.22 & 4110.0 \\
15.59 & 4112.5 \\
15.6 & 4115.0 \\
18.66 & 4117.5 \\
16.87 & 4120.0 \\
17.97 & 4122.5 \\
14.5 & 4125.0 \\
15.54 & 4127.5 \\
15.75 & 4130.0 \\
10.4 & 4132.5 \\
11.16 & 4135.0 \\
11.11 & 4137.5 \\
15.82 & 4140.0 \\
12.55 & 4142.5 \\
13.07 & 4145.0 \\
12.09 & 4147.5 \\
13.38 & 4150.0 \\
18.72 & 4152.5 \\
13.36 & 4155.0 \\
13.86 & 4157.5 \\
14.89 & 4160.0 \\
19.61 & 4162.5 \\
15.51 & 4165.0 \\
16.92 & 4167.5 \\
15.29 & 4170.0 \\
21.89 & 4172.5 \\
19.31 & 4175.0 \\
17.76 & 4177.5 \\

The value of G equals 0.92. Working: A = 15.7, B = 16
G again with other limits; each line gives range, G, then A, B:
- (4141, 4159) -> 0.92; 13.4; 14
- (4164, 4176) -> 0.90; 16.9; 18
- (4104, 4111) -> 0.99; 18.2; 18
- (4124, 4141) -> 1.17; 14.5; 13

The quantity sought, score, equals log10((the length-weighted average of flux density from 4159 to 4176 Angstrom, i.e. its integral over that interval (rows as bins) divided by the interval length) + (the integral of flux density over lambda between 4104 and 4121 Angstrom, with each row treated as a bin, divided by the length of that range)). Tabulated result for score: 1.54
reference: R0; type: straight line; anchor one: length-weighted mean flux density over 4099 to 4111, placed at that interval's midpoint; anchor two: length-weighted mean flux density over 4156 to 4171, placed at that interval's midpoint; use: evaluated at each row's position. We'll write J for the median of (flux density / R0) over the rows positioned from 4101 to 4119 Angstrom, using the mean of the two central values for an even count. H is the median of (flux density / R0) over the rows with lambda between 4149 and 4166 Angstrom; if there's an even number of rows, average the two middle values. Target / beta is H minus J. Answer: -0.08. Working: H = 0.926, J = 1.01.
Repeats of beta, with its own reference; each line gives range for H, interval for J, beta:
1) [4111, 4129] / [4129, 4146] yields 0.16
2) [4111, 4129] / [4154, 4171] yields -0.05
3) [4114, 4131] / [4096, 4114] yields -0.05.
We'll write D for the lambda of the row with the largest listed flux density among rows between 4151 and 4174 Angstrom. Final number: 4172.5 Angstrom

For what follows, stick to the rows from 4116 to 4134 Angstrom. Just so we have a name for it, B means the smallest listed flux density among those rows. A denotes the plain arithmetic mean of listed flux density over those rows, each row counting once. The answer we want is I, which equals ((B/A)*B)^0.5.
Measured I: 2.6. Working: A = 15.7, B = 10.4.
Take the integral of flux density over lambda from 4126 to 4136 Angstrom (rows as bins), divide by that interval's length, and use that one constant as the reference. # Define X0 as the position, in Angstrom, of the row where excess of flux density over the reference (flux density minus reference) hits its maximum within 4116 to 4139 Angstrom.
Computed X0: 4117.5 Angstrom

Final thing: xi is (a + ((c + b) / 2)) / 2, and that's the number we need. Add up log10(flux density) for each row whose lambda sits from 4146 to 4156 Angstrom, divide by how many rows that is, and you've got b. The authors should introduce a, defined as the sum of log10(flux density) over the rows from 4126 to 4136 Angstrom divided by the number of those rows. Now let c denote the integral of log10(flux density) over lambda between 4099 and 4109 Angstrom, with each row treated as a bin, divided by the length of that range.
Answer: 1.16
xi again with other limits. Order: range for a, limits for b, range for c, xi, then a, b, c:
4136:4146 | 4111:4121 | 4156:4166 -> 1.16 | 1.11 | 1.22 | 1.20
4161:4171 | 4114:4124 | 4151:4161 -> 1.22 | 1.22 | 1.24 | 1.18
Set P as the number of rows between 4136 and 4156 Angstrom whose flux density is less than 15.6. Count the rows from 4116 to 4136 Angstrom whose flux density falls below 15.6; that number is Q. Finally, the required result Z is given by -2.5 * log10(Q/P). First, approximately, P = 6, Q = 4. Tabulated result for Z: 0.44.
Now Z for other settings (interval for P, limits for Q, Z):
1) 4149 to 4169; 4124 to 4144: -0.20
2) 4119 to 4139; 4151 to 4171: 0.00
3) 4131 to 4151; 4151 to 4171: 0.37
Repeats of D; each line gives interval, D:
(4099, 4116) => 4105.0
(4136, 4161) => 4152.5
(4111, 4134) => 4117.5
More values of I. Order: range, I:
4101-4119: 3.7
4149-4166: 3.4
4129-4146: 2.9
